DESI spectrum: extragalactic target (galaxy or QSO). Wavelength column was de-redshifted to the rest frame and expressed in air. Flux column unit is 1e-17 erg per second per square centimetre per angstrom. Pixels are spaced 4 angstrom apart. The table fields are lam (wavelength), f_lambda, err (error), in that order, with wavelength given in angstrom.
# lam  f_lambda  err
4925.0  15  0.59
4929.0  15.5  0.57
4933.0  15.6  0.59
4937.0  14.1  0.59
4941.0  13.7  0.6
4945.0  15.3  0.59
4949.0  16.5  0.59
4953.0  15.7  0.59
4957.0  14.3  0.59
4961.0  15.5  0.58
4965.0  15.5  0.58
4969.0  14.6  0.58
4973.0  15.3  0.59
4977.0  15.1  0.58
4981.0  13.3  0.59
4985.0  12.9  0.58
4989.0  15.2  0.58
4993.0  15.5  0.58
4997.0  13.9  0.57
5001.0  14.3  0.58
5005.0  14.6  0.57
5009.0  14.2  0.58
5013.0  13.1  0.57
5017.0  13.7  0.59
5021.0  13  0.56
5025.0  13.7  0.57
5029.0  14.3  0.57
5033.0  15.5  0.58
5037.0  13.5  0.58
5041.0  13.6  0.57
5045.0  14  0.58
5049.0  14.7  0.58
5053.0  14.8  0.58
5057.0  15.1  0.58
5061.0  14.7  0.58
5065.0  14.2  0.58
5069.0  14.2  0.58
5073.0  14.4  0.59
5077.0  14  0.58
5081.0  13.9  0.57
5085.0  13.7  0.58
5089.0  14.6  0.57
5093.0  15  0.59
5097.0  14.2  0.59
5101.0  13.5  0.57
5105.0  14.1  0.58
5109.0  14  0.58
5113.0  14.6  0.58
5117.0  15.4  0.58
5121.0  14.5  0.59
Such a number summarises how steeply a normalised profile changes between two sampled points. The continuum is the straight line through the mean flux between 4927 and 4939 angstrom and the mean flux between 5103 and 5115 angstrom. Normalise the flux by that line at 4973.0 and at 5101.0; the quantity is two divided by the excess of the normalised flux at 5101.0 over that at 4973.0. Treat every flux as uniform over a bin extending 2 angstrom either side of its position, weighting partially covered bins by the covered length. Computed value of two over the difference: -24.3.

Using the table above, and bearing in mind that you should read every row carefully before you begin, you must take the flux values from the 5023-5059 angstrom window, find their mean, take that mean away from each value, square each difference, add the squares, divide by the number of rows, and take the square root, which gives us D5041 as 0.67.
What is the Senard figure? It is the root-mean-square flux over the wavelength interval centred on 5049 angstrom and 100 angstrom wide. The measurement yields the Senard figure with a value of 14.2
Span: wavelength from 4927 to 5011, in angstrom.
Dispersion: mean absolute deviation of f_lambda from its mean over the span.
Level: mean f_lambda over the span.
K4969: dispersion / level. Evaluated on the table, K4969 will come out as 0.052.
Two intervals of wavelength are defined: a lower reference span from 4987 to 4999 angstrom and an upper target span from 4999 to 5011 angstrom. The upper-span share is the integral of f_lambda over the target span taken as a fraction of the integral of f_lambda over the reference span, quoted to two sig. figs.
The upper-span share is 0.97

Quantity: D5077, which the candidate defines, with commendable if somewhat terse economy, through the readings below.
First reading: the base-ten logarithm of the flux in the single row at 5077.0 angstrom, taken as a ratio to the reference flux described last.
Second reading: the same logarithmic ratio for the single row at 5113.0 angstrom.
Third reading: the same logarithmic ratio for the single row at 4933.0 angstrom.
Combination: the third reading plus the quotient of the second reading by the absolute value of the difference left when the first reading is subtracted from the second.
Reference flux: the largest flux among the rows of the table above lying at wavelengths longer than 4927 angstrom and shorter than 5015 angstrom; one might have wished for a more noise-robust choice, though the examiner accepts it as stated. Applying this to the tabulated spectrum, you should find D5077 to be -2.9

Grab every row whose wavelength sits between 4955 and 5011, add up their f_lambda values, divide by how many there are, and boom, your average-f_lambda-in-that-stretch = 14.59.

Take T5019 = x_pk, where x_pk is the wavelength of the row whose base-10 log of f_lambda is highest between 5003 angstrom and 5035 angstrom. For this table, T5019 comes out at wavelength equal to 5033.0 angstrom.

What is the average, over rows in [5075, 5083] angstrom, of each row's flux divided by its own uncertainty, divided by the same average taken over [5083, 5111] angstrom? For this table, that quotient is 0.99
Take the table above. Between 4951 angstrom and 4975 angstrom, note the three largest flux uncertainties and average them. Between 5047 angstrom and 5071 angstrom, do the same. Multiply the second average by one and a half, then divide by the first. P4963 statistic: 1.47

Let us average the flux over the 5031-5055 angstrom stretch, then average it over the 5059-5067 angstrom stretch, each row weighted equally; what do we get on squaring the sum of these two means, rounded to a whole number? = 829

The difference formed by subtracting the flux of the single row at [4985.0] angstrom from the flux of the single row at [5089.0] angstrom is 1.7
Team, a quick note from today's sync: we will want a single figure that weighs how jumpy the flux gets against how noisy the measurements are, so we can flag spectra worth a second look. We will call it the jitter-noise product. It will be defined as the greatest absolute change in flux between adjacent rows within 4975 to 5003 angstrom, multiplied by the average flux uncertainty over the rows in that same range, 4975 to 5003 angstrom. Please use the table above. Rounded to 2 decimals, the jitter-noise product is 1.33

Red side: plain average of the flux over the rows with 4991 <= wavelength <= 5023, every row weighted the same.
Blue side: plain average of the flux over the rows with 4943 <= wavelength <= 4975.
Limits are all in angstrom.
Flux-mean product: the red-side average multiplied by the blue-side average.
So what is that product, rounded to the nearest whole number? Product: 215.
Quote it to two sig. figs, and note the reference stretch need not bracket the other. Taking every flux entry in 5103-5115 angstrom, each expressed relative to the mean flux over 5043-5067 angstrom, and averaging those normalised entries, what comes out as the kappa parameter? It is 0.98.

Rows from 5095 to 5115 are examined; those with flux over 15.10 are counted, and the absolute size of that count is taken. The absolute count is 0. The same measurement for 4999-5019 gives 0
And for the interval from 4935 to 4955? 3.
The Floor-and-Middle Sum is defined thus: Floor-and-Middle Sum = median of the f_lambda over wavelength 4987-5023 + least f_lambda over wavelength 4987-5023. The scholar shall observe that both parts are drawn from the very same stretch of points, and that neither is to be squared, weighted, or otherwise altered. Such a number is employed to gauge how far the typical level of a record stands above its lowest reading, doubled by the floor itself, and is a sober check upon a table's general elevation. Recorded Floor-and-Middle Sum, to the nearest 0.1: 27.2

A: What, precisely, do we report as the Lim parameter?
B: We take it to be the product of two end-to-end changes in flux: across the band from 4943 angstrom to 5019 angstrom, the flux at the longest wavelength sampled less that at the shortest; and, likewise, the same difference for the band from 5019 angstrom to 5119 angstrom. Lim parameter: -3.84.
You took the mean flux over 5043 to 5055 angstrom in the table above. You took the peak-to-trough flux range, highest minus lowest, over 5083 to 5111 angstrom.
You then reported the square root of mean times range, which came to 4.7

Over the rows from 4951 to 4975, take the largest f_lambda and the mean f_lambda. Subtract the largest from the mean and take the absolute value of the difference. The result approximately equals 0.55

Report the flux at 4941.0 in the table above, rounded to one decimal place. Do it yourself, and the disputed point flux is 13.7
